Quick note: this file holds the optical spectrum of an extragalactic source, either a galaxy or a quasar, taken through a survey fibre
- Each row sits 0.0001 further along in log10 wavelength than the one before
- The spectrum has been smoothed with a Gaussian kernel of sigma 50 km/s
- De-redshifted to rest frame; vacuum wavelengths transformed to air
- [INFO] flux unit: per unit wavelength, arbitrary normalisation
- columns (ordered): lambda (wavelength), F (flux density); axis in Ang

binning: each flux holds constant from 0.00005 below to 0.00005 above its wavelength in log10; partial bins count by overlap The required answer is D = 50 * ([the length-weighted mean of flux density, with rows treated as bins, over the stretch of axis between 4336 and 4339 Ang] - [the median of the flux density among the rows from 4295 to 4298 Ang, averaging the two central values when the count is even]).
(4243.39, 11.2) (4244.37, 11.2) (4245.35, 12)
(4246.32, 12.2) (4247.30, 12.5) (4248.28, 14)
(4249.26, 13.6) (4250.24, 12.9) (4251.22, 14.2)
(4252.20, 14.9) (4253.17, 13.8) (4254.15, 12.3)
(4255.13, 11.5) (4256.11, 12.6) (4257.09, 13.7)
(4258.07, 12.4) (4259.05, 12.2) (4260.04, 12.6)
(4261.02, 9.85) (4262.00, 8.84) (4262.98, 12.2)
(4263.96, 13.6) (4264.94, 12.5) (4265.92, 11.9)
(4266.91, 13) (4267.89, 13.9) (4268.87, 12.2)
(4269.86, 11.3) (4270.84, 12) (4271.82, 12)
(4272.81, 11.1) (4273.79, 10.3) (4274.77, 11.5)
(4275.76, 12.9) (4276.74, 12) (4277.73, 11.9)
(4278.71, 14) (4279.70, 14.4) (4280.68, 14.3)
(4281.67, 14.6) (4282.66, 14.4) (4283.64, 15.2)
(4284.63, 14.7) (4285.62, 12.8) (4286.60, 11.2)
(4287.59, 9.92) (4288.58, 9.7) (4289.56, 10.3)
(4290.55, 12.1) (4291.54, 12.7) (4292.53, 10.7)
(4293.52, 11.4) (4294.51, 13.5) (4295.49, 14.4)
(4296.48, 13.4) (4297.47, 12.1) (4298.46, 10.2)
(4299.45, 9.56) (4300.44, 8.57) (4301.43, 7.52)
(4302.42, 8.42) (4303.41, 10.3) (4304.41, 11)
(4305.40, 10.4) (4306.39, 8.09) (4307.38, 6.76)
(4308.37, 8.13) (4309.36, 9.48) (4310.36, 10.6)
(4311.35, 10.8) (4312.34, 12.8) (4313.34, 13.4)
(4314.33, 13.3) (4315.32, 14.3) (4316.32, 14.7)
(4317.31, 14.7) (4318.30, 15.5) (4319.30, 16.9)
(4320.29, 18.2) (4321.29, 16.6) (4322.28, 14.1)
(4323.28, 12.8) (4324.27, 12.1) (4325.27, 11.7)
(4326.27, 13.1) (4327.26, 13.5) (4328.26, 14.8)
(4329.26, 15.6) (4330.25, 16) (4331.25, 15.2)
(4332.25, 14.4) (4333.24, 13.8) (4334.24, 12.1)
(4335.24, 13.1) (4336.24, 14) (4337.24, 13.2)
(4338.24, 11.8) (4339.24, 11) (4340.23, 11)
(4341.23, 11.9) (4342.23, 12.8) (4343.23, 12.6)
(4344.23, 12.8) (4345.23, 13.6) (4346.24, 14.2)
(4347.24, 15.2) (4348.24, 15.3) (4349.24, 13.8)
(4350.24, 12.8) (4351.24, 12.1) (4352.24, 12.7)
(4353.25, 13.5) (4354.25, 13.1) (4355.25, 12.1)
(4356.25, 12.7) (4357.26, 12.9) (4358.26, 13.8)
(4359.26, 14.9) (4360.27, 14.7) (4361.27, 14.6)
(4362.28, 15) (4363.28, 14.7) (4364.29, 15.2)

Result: -34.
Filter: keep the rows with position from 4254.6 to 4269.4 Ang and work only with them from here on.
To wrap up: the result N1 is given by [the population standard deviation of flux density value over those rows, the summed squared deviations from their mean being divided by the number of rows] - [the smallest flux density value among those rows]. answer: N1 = -7.5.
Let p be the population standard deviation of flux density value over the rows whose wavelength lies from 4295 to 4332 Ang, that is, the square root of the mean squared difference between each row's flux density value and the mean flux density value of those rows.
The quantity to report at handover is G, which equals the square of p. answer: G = 8.2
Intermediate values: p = 2.9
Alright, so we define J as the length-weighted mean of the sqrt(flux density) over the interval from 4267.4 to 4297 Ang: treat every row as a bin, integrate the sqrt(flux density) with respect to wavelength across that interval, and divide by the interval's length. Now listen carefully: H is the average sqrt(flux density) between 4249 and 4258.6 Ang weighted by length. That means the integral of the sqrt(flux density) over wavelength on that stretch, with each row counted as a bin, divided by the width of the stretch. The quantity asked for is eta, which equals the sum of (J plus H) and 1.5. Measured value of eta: 8.66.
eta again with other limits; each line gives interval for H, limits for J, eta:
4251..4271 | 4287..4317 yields 8.32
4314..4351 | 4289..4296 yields 8.70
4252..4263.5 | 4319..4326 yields 8.78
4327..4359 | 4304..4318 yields 8.51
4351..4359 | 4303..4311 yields 8.15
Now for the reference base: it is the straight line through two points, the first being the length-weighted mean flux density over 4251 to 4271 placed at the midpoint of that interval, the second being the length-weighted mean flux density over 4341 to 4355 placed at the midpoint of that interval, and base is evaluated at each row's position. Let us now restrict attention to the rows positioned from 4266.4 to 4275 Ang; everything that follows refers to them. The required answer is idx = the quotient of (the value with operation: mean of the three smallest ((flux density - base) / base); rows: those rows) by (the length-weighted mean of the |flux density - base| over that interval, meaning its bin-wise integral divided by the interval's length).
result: -0.127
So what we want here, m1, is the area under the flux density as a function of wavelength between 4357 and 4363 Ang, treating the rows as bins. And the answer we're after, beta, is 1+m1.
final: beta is 87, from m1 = 86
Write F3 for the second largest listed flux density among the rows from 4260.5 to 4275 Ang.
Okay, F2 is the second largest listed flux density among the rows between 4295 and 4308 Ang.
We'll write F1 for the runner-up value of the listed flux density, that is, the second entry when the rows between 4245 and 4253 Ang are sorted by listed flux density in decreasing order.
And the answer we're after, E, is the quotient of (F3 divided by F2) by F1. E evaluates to 0.071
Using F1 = 14.2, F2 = 13.4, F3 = 13.6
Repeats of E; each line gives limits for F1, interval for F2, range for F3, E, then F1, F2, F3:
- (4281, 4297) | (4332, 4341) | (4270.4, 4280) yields 0.068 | 14.7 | 14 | 14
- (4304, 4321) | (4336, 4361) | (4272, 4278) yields 0.047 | 16.9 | 15.2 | 12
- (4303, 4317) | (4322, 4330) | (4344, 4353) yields 0.072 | 14.3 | 14.8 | 15.2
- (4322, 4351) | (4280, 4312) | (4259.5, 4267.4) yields 0.057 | 15.6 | 14.7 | 13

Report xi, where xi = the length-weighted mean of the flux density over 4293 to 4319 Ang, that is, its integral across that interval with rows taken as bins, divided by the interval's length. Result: 11.3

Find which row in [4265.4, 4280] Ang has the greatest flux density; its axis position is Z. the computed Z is 4279.70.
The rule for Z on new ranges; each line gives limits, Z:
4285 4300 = 4295.49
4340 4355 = 4348.24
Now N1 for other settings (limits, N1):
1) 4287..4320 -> -4.3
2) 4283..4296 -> -7.9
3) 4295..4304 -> -5.3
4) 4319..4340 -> -9.1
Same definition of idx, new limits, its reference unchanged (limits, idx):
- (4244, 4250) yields -0.052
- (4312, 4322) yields 0.007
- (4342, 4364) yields -0.090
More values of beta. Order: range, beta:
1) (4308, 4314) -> 67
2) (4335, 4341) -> 75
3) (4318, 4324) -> 94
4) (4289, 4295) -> 72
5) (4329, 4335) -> 88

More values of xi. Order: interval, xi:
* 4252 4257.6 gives 13.1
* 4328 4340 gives 13.7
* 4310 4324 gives 14.2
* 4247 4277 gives 12.4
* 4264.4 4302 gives 12.1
